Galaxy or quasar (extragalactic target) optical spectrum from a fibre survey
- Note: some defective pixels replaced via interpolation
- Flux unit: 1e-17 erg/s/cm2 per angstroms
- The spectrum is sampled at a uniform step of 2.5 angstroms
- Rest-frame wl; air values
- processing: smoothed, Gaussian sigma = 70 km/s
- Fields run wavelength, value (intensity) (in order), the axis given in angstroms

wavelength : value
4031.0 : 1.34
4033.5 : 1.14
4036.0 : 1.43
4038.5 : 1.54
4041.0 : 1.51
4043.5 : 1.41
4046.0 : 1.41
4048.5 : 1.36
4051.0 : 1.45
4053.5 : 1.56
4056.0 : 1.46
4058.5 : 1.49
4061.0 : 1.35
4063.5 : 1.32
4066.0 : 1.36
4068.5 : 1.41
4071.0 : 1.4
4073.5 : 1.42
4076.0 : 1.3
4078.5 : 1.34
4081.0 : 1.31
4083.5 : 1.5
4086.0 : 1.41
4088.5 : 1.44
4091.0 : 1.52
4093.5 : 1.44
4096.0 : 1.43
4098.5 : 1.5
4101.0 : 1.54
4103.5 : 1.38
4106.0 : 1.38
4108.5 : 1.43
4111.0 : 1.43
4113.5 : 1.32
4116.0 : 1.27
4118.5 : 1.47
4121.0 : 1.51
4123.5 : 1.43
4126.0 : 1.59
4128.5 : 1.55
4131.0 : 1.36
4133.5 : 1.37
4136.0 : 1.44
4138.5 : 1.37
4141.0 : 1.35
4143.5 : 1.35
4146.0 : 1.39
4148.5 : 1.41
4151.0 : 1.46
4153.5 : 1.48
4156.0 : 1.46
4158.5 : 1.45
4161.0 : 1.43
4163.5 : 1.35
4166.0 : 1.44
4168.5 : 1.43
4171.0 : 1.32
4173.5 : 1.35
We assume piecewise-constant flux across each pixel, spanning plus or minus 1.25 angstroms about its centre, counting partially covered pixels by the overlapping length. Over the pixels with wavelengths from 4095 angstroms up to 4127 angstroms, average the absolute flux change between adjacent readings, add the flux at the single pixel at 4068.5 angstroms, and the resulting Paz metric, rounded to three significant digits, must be 1.49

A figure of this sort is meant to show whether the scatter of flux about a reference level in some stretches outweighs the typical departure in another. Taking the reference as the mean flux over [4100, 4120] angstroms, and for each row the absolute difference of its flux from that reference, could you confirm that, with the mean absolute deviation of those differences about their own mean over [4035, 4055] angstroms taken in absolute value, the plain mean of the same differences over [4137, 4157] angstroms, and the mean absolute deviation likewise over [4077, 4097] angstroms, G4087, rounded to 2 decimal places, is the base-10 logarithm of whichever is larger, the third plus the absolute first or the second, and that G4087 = -1.08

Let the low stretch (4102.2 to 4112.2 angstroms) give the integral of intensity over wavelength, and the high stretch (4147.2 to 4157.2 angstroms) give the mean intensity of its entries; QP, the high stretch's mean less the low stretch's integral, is -12.6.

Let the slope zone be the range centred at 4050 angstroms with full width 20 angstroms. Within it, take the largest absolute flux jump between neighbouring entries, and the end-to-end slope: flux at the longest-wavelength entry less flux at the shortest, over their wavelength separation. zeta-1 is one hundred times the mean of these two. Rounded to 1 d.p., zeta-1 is 5.4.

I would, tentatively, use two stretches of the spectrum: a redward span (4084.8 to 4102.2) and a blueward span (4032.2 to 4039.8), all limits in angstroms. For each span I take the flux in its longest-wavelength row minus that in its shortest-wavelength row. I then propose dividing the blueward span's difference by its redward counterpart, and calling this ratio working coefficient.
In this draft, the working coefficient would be 3.1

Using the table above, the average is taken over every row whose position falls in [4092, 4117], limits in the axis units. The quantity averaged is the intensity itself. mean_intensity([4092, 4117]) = 1.41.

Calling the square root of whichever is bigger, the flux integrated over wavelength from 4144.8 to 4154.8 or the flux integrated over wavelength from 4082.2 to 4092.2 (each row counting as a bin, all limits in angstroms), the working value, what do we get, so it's 3.83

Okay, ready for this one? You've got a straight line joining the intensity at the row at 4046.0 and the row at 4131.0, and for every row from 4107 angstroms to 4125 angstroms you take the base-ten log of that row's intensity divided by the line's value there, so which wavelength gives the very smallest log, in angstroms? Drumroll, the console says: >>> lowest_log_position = 4116.0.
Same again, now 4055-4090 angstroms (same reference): 4076.0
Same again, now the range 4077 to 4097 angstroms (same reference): 4081.0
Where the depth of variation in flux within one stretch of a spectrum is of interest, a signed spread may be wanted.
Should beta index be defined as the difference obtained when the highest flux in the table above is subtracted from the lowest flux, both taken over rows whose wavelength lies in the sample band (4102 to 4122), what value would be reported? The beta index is -0.24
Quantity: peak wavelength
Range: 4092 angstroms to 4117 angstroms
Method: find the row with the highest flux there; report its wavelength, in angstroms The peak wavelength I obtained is 4101.0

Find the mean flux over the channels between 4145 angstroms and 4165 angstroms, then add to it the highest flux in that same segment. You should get 2.91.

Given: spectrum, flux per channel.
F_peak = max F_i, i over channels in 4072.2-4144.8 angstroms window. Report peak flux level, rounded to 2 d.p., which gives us 1.59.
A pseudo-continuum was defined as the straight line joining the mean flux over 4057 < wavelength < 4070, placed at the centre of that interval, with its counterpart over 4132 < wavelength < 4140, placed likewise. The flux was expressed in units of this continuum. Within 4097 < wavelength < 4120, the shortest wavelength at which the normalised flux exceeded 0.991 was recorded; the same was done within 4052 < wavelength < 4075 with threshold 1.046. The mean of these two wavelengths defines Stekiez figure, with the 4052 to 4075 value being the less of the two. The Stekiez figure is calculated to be 4076.0 angstroms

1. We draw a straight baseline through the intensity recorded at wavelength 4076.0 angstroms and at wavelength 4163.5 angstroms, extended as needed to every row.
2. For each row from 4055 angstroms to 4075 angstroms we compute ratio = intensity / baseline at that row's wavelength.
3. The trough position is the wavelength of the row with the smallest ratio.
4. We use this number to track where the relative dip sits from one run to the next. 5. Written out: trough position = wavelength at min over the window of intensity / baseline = 4063.5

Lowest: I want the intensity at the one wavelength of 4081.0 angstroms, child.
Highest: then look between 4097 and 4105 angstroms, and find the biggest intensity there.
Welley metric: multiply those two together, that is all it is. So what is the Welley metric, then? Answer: 2.02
